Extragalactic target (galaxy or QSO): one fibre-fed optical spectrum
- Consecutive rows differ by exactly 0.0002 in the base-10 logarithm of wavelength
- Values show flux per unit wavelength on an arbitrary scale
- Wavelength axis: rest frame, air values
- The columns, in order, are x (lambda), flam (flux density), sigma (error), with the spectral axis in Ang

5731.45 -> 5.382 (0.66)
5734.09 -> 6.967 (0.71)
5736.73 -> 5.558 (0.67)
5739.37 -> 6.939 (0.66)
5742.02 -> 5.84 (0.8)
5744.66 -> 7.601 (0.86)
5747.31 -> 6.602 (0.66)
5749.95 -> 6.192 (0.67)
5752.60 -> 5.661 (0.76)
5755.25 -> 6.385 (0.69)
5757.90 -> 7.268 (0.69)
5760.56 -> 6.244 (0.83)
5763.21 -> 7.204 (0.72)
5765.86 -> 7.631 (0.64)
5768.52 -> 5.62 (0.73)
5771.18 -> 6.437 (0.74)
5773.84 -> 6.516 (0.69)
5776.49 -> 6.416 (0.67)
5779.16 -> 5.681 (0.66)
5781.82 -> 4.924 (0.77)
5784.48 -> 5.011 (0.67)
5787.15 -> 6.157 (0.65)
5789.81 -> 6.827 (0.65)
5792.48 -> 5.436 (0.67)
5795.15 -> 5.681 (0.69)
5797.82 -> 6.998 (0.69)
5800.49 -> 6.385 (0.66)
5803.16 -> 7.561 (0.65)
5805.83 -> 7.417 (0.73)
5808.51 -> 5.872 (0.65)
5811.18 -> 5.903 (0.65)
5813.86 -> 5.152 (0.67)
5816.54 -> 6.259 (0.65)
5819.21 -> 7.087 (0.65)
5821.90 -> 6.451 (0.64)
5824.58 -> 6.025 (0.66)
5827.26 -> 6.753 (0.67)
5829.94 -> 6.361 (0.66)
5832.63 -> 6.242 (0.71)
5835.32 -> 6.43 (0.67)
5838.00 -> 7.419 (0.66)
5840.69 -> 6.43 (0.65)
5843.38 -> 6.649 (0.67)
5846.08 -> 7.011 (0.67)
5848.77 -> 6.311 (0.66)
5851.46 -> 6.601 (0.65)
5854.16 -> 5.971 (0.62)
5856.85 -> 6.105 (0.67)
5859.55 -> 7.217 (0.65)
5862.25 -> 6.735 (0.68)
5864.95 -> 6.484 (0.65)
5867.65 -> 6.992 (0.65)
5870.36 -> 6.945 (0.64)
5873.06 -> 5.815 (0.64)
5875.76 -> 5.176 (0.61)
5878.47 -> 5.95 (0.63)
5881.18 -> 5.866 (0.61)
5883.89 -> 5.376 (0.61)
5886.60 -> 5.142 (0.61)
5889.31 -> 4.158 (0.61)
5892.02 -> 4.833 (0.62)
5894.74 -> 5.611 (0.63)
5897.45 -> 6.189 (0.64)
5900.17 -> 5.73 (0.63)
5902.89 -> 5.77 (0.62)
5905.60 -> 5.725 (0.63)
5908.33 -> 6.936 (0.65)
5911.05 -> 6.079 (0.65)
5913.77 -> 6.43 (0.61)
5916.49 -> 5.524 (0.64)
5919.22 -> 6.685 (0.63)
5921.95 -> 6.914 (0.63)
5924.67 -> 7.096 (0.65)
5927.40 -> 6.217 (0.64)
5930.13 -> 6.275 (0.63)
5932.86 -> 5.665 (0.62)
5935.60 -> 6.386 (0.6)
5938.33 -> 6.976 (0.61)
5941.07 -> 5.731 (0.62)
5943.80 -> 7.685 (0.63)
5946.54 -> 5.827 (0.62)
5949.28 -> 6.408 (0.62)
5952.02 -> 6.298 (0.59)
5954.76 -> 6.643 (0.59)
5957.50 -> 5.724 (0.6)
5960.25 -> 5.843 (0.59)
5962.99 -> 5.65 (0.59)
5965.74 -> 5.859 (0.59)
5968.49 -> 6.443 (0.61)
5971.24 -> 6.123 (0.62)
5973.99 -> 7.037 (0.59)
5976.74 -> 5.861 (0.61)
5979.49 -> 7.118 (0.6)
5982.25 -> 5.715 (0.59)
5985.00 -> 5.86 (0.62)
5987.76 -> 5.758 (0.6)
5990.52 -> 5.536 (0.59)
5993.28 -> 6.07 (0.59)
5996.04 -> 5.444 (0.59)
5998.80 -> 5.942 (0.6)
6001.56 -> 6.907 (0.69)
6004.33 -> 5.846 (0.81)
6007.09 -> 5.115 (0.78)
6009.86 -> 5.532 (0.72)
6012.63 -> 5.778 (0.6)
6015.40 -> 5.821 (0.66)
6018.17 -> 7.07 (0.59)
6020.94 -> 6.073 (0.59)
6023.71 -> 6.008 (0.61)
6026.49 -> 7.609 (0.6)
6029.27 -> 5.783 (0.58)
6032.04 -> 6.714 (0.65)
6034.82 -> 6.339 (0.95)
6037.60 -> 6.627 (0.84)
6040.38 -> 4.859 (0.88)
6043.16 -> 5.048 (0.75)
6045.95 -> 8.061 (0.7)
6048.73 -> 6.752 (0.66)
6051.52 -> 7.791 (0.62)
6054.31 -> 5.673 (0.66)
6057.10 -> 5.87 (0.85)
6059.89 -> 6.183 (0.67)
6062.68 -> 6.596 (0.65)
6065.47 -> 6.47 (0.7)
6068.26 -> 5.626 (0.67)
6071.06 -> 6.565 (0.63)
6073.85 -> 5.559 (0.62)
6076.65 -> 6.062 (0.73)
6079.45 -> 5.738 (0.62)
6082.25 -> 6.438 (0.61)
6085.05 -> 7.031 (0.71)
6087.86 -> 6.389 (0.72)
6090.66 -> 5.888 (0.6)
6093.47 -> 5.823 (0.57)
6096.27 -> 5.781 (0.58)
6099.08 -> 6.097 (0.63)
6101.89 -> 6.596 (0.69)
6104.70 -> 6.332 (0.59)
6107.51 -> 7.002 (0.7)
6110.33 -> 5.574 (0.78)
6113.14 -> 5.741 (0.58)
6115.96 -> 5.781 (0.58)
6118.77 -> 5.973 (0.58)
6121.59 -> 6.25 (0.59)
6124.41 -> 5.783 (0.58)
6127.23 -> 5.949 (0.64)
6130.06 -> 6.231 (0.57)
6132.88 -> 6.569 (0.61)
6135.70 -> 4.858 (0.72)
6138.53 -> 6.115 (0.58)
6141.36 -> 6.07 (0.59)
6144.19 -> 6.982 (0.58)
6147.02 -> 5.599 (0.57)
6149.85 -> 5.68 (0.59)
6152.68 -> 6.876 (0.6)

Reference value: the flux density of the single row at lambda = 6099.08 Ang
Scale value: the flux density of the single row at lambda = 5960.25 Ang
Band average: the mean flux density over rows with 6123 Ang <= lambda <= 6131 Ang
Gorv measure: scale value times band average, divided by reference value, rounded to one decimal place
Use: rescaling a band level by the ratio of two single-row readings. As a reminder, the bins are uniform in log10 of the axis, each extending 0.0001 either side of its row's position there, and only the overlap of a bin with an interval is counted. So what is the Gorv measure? 5.7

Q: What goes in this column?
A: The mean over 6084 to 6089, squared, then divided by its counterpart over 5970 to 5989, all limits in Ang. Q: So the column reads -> 7.2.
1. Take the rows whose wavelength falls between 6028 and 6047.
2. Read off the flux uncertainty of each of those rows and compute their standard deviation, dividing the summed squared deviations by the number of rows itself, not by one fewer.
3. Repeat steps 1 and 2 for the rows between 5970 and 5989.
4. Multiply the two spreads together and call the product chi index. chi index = 0.0014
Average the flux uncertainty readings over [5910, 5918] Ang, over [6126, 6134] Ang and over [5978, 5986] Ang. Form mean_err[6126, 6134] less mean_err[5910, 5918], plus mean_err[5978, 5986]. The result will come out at 0.58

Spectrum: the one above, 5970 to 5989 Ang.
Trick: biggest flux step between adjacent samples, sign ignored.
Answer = 1.4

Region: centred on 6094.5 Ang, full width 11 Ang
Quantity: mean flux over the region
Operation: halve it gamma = 2.95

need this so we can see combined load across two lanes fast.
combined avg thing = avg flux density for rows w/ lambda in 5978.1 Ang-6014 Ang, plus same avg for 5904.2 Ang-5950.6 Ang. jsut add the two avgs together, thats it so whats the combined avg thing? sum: 12.3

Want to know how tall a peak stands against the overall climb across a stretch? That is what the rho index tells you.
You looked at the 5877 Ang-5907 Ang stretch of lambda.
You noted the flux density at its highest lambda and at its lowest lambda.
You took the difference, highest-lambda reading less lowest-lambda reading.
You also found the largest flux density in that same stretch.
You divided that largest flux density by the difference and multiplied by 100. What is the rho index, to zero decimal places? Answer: -2751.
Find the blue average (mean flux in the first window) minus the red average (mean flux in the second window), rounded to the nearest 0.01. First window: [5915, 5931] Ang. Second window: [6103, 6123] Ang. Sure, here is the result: 0.36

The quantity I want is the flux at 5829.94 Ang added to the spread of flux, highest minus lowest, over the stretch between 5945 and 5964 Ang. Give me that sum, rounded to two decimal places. 7.35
